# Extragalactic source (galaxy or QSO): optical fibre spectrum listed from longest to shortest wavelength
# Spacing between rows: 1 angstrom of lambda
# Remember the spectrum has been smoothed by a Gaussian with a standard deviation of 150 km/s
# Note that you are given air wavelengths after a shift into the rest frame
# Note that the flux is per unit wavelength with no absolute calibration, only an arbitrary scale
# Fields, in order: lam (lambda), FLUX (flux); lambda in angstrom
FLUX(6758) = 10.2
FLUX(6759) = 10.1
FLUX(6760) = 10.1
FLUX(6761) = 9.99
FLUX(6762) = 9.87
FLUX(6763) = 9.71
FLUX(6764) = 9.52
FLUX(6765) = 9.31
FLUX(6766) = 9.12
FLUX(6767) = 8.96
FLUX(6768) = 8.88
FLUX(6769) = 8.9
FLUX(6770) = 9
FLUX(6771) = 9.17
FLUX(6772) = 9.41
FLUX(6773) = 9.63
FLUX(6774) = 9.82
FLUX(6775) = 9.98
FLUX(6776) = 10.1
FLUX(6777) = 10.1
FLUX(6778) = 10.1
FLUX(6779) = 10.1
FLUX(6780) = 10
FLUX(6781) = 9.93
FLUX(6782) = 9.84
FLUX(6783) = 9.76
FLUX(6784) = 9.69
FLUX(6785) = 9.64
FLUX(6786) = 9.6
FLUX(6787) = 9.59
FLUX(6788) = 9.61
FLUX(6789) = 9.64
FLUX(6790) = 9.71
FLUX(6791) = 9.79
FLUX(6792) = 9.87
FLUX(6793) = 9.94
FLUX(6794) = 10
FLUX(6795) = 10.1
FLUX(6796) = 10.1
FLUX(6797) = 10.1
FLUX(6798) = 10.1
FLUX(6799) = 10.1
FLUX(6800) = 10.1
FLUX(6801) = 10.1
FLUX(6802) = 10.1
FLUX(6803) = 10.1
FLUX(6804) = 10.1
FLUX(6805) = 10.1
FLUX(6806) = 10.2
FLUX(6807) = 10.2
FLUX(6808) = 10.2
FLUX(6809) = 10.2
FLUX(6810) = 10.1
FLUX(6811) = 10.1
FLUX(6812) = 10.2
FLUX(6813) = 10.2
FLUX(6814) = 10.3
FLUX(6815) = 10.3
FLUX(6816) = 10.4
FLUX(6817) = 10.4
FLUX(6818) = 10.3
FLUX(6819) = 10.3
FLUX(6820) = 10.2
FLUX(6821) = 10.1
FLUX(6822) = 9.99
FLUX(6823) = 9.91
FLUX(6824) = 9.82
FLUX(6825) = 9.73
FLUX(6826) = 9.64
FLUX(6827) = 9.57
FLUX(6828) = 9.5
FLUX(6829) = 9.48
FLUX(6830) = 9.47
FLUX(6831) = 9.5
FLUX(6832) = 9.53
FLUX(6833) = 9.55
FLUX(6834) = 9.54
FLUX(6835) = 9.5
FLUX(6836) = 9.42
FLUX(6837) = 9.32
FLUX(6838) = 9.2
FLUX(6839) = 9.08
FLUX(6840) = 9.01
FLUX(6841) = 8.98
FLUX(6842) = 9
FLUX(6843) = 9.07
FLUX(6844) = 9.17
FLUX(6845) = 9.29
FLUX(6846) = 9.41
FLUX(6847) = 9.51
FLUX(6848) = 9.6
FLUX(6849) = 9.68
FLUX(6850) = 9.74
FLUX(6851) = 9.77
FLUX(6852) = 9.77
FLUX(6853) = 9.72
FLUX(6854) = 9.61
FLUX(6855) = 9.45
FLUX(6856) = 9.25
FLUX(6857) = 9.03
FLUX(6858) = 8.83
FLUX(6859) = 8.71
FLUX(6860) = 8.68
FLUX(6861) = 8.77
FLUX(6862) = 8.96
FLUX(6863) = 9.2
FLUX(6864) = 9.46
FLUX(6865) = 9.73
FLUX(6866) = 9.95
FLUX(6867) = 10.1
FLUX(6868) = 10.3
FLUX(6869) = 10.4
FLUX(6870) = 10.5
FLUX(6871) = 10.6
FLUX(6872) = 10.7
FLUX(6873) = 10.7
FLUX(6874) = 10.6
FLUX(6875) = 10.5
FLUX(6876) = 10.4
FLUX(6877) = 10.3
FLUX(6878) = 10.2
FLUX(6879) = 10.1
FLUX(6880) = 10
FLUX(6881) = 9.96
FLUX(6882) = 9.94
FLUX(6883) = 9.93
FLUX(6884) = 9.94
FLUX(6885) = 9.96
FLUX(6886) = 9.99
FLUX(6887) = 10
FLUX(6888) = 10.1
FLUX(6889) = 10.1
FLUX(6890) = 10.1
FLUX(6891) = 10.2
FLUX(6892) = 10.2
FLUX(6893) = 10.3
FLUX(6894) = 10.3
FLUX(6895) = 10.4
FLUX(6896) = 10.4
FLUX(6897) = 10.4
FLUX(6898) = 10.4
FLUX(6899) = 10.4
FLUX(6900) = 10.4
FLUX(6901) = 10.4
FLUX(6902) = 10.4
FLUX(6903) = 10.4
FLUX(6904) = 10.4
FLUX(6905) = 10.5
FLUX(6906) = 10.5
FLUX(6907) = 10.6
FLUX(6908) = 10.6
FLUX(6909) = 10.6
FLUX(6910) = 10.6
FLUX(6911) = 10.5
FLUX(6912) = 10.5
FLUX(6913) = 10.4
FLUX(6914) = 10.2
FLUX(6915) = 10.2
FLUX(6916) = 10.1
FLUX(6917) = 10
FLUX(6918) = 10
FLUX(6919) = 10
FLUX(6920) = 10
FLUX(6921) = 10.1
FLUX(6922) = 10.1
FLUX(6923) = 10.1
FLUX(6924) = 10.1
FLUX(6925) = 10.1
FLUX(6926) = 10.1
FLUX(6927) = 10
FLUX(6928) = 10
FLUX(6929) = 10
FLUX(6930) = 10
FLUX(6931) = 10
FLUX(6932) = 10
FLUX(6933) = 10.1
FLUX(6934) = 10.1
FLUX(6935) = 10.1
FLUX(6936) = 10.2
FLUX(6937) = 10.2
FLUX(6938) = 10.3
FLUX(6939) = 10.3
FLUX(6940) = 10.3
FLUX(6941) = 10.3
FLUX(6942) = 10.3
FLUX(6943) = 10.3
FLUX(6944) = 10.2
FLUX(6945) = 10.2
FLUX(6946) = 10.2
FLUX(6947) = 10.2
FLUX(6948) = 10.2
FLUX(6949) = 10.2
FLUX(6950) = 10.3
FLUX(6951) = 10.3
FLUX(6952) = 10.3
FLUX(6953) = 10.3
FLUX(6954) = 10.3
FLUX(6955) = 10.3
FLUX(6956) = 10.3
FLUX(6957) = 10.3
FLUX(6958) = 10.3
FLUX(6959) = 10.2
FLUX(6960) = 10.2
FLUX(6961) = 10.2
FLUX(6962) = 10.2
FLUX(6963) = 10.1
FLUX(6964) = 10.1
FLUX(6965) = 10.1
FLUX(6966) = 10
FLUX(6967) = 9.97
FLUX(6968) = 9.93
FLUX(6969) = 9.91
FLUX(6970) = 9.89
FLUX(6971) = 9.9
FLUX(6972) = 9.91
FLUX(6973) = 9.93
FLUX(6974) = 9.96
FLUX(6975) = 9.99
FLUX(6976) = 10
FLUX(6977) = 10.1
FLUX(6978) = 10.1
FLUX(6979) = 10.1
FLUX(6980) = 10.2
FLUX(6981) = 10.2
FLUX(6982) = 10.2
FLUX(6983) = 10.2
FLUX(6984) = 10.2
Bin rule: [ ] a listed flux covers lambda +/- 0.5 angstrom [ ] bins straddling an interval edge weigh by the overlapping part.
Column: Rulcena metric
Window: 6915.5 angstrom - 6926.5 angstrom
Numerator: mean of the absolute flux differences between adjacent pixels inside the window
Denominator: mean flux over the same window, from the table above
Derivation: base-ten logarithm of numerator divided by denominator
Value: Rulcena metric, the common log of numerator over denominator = -2.7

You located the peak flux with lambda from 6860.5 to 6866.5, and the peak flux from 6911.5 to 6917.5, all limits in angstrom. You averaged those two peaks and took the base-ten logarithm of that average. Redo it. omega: 1.01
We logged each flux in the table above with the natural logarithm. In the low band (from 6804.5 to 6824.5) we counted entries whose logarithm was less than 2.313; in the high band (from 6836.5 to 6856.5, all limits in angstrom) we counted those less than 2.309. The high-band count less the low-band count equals 13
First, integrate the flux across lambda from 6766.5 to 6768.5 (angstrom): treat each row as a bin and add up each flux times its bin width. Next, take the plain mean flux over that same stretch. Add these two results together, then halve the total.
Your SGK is 13.4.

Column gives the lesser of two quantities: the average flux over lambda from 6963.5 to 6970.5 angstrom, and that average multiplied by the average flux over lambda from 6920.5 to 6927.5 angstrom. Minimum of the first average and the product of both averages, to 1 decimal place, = 10.0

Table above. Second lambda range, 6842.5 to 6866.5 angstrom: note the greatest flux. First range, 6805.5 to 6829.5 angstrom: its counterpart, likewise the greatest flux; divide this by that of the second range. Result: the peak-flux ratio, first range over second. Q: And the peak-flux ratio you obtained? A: 1.05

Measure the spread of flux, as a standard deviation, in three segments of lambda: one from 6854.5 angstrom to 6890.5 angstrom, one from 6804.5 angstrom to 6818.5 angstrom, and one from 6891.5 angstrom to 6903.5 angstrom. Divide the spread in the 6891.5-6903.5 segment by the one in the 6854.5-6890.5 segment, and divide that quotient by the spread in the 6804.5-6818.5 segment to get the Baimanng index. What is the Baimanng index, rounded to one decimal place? 1.1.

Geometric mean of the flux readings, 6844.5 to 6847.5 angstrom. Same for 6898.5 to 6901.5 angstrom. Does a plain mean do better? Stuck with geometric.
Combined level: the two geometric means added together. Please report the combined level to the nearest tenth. 19.8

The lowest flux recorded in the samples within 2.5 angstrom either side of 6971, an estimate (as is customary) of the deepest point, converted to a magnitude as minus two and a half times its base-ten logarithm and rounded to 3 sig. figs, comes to -2.49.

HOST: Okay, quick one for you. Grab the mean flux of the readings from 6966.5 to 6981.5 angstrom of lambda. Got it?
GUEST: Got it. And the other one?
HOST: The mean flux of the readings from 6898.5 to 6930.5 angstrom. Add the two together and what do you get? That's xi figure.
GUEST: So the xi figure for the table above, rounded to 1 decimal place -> 20.3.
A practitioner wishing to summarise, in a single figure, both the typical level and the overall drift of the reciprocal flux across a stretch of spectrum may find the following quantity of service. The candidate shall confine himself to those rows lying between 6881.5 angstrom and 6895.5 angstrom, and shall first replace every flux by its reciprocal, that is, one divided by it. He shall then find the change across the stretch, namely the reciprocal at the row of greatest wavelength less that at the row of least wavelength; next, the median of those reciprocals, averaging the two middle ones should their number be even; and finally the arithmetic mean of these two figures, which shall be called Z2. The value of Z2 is 0.047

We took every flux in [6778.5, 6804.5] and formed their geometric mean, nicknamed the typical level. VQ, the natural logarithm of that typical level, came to 2.29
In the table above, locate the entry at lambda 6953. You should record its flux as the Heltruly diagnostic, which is 10.3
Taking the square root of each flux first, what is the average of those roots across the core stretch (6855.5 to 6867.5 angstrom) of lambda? 3.04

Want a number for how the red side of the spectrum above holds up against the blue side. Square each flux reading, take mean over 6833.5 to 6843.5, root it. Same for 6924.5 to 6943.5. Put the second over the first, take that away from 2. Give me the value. 0.90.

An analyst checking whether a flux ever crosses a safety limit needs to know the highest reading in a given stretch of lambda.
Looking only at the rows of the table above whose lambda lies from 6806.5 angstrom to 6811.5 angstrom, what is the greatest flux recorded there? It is 10.2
